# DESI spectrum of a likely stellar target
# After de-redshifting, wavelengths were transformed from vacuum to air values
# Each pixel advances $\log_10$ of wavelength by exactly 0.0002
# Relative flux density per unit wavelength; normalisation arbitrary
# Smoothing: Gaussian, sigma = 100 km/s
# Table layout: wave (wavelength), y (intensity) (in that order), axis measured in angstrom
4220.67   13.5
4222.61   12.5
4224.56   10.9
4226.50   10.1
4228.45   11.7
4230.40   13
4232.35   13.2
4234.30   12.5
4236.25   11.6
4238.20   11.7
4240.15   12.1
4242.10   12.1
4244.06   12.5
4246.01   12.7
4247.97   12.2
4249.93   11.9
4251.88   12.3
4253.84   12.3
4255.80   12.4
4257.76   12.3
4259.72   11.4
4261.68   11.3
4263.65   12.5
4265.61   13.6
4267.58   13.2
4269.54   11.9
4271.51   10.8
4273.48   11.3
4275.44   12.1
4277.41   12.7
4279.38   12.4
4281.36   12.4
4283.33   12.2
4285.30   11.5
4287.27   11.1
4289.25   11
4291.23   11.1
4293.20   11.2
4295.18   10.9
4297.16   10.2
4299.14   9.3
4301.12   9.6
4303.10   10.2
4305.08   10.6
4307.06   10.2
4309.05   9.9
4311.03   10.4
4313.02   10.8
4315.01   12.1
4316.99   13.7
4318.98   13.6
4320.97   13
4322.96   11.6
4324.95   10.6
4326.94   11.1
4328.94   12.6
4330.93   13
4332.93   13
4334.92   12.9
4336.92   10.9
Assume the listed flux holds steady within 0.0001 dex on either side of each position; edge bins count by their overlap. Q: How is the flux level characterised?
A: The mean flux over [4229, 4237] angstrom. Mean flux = 12.6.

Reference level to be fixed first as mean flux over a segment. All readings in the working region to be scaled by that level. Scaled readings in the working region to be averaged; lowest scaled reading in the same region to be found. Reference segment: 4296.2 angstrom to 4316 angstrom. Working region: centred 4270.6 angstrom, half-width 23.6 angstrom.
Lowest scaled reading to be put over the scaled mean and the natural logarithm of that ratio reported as -0.102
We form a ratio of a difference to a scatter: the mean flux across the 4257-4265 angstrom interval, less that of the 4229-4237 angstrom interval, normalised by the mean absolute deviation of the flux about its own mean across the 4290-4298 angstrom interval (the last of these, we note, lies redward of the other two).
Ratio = -2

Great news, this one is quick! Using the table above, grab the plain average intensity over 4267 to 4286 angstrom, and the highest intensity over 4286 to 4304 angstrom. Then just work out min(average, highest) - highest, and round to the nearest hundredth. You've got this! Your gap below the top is 0.00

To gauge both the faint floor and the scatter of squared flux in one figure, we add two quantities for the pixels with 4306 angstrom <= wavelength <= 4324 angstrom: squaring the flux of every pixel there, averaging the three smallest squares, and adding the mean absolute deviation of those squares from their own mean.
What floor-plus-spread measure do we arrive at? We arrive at 133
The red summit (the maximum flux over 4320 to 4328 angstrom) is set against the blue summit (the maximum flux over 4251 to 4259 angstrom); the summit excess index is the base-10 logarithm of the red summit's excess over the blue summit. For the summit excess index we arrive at -0.22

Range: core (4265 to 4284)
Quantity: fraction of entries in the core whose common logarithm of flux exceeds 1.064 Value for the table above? 0.8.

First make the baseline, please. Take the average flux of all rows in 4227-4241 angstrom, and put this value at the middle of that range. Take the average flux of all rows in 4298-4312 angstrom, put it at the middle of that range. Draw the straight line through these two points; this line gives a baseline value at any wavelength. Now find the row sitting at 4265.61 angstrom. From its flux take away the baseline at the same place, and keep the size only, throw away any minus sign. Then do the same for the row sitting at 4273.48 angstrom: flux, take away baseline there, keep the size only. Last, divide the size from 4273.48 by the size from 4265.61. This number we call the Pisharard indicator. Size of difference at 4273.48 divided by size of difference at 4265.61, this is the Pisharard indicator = 0.1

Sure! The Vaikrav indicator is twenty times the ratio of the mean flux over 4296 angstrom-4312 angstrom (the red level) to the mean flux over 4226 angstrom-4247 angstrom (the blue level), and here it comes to 16.6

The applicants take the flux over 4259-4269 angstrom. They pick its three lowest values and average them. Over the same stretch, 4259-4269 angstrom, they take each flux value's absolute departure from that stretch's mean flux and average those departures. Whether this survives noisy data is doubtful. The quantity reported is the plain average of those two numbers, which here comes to 6.29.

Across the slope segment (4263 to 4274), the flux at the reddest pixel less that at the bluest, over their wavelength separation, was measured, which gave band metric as -0.12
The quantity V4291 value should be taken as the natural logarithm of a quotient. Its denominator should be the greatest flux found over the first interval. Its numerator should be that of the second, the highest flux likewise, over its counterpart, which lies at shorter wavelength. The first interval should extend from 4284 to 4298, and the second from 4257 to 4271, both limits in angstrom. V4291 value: 0.17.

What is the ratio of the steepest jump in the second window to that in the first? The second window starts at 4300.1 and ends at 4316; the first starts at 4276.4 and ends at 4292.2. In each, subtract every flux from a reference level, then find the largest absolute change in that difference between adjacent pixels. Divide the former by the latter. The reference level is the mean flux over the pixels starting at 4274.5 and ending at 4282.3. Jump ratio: 1.9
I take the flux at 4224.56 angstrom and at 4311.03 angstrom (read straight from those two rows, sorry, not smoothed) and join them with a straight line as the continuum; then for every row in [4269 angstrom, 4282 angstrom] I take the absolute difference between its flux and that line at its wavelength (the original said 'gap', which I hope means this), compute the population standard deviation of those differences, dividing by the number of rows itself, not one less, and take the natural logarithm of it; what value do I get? -0.44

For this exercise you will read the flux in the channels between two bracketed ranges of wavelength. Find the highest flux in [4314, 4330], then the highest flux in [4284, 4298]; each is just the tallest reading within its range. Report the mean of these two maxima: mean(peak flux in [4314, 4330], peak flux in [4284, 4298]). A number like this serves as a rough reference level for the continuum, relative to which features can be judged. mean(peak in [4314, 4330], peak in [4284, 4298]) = 12.6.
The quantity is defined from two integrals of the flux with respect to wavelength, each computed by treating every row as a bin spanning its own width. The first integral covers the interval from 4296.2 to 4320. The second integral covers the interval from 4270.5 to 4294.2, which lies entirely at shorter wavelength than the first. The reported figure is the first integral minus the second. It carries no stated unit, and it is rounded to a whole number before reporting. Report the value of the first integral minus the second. -17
